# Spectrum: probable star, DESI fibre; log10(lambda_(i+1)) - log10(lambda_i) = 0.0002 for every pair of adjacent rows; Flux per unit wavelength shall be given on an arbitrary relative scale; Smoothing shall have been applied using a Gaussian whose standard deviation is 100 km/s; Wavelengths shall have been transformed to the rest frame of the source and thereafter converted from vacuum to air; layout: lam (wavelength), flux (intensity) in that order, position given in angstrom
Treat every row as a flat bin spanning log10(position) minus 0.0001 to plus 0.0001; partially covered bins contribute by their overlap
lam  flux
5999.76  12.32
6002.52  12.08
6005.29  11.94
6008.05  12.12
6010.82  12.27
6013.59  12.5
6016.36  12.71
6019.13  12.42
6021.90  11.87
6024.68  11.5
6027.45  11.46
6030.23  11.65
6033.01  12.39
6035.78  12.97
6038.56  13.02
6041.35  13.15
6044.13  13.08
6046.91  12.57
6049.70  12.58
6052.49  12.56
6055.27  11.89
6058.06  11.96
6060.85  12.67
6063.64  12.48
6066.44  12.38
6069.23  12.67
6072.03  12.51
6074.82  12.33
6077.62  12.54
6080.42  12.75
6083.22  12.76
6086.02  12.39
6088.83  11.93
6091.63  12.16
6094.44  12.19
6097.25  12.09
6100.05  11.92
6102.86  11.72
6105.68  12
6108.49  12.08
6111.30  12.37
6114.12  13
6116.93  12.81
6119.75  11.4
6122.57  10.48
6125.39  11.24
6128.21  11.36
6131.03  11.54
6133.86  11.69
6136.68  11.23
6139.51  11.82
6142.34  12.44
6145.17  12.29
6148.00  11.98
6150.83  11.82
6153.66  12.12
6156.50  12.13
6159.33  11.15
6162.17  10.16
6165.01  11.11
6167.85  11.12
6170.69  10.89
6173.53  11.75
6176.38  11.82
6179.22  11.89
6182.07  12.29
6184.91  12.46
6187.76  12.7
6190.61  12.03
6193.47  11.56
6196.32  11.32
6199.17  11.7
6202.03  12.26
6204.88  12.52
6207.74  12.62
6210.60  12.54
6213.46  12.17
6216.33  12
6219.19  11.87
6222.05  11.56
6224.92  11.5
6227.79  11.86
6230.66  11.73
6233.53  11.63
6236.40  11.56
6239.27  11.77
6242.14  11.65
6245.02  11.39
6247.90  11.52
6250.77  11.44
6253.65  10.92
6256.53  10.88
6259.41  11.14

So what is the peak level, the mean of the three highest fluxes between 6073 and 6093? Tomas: 12.7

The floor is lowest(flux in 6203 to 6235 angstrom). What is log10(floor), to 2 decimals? 1.06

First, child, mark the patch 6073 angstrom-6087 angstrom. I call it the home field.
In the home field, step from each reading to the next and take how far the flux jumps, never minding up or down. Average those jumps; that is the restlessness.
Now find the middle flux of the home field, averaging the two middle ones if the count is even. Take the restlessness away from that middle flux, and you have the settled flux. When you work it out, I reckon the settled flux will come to 12.3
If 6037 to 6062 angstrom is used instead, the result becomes 12.3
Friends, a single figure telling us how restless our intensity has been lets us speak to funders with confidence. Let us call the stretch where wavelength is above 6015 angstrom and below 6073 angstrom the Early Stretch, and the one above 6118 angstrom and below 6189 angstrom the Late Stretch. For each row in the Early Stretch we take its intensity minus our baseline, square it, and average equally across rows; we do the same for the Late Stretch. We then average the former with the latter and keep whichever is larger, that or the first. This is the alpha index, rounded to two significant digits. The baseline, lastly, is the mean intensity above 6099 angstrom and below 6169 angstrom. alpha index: 0.71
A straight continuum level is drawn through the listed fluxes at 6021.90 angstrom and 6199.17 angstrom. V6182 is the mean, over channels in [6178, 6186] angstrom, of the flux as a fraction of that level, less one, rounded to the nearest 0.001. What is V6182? 0.042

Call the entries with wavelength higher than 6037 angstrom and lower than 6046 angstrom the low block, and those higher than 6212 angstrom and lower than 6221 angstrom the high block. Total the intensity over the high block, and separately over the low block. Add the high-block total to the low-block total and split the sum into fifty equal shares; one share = 1.51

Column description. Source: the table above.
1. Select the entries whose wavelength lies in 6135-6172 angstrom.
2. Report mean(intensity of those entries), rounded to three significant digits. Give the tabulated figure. 11.6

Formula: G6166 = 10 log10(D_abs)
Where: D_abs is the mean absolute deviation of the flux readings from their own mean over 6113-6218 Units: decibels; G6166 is -2.9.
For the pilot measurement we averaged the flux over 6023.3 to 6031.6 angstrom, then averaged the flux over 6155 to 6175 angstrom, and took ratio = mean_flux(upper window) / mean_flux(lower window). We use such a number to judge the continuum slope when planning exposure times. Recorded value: 0.97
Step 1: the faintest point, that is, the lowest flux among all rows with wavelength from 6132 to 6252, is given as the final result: 10.16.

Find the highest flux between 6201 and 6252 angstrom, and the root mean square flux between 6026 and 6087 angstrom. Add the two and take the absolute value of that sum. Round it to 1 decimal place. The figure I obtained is 25.1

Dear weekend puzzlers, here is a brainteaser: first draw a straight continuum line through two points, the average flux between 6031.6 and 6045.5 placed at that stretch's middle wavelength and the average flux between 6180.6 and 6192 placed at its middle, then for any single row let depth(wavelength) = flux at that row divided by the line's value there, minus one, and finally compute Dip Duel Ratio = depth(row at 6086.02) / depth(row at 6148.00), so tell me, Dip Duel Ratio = 0.65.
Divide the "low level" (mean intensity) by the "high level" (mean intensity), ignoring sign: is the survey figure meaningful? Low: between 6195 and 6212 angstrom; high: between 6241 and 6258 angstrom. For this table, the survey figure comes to 1.08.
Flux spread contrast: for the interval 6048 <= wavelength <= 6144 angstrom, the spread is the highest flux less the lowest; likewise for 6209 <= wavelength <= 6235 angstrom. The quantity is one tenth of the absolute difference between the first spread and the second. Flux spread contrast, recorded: 0.15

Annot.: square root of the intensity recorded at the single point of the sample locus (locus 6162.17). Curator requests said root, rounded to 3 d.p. 3.187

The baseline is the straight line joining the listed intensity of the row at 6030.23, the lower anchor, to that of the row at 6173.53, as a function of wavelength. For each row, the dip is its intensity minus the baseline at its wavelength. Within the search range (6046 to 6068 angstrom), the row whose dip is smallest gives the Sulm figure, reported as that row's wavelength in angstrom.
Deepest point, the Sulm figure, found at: 6055.27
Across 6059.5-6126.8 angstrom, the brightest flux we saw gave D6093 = 13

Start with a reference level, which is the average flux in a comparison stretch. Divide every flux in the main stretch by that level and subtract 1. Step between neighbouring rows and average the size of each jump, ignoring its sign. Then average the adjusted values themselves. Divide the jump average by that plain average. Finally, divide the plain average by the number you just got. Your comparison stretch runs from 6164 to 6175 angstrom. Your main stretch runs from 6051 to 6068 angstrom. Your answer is 0.31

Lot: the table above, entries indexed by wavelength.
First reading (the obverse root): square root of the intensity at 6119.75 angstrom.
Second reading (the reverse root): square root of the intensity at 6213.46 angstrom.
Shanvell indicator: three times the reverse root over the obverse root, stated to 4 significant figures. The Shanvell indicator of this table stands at 3.100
